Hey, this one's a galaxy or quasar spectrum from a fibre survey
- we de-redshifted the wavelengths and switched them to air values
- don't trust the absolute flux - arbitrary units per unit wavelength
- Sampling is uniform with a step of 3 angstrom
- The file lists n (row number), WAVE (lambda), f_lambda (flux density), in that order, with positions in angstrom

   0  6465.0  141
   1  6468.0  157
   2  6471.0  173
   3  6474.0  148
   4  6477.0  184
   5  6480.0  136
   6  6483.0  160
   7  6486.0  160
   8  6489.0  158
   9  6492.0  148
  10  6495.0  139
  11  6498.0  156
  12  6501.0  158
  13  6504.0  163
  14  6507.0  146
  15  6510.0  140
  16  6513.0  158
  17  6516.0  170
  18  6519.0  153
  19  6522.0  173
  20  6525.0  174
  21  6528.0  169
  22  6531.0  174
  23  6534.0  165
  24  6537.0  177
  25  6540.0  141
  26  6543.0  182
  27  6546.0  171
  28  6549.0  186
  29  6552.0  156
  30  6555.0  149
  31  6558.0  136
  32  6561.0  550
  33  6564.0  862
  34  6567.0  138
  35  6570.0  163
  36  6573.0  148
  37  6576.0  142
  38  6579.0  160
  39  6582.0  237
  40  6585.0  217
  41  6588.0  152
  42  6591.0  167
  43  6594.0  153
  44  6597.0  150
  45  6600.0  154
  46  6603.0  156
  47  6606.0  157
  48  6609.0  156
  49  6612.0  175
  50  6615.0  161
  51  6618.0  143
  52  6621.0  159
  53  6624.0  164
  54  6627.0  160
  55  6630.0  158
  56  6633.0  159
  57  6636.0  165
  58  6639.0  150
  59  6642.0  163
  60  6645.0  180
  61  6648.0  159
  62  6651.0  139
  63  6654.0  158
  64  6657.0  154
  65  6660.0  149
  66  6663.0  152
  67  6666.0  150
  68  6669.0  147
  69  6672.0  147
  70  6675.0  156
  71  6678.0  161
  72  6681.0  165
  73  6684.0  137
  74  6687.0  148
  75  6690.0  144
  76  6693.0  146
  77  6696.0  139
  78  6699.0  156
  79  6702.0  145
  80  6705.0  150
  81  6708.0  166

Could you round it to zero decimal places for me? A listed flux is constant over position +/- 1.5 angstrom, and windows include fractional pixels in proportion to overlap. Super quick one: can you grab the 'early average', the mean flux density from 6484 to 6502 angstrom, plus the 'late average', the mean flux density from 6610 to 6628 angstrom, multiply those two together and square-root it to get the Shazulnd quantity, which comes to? 157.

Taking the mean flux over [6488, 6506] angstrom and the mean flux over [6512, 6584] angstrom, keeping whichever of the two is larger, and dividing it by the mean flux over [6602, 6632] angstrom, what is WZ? 1.32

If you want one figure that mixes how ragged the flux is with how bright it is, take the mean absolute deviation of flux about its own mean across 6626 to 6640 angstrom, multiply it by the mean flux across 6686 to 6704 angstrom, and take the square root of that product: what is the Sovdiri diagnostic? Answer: 23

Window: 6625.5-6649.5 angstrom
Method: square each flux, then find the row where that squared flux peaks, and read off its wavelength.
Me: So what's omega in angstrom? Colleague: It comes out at 6645.0 angstrom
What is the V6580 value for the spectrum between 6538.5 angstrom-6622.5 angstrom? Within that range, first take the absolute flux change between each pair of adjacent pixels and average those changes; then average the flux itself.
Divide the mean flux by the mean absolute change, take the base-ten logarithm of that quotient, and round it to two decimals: 0.46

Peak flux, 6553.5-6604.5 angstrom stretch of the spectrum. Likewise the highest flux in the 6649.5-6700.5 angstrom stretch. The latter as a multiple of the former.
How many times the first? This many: 0.19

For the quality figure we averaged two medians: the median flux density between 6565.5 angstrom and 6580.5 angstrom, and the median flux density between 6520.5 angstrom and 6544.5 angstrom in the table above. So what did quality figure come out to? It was 161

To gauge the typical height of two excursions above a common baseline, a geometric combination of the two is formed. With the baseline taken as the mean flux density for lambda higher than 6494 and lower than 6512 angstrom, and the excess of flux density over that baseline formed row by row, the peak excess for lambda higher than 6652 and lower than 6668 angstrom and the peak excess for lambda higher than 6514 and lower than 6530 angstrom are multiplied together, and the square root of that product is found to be 13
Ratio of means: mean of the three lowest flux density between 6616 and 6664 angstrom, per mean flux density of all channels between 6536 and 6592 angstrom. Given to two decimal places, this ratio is 0.64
